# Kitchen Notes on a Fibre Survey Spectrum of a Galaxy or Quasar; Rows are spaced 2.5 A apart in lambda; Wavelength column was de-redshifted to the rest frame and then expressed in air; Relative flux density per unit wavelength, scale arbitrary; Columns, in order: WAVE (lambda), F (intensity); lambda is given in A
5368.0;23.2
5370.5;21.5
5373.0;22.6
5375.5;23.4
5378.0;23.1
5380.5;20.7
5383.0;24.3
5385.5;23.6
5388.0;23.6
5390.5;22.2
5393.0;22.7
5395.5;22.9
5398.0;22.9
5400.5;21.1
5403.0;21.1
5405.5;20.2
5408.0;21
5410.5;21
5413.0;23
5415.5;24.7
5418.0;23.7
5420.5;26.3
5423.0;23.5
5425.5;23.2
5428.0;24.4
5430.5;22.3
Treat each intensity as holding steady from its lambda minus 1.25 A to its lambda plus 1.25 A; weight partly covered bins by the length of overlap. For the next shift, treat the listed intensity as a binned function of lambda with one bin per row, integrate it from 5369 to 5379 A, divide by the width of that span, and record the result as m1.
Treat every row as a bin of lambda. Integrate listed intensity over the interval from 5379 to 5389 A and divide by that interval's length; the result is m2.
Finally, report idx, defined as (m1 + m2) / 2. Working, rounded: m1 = 22.7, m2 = 23.0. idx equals 22.8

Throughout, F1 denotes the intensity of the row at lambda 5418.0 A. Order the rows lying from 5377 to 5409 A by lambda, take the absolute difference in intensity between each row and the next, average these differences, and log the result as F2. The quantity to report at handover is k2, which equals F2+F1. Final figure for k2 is 24.7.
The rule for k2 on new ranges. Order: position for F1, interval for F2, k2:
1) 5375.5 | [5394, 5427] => 24.6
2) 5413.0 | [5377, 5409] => 24.0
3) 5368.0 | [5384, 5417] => 24.0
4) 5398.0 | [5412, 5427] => 24.6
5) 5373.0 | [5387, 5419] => 23.5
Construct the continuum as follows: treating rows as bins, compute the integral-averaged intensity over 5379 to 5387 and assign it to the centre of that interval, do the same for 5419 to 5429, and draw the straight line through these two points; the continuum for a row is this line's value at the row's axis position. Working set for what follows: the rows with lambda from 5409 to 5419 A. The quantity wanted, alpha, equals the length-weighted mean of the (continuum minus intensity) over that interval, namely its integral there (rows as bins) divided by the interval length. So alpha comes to 0.9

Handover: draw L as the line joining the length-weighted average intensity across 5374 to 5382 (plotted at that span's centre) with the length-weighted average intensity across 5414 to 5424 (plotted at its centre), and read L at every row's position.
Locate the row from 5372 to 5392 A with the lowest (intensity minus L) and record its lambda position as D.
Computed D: 5380.5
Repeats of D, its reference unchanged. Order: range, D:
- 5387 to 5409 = 5405.5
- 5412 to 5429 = 5425.5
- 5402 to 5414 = 5405.5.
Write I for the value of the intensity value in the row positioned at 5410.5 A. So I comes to 21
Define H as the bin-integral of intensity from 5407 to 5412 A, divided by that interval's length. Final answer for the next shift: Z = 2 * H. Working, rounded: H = 21.1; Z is 42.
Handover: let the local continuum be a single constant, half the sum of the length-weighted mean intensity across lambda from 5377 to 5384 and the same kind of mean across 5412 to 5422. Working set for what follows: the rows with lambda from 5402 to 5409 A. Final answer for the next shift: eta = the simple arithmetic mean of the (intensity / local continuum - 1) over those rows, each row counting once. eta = -0.12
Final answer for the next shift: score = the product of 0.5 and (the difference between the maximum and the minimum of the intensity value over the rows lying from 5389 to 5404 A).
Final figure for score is 0.90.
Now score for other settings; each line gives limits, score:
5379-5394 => 1.80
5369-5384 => 1.80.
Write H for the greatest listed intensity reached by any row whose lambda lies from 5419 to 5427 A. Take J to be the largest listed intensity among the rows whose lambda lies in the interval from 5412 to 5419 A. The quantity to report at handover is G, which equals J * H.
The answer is 650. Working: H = 26.3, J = 24.7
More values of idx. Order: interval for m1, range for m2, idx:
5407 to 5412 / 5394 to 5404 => 21.6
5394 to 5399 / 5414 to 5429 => 23.6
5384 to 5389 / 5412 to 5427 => 23.9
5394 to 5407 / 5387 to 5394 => 22.2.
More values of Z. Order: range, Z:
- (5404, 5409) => 41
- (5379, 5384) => 45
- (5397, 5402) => 44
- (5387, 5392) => 46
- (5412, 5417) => 48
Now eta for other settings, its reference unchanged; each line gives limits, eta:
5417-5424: 0.04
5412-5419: 0.01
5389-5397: -0.04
